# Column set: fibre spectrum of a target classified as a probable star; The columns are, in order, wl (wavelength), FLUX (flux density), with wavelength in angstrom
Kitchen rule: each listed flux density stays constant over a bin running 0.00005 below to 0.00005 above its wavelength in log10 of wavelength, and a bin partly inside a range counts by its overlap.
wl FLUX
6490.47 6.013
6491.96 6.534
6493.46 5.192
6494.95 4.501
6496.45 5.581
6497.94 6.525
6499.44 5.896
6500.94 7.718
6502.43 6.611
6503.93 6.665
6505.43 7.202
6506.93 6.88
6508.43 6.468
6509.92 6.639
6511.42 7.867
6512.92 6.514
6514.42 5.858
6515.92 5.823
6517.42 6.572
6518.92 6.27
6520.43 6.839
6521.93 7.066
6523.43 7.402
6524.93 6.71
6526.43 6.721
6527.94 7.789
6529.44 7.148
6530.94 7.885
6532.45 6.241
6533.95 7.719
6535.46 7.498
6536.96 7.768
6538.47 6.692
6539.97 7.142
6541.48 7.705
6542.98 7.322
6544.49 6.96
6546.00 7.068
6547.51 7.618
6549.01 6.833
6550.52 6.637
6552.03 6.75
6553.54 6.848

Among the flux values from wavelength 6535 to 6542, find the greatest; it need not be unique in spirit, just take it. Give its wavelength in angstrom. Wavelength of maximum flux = 6536.96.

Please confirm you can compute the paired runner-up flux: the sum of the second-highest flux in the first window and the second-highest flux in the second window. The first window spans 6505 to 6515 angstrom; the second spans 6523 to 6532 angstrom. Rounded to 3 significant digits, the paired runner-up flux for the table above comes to 15.0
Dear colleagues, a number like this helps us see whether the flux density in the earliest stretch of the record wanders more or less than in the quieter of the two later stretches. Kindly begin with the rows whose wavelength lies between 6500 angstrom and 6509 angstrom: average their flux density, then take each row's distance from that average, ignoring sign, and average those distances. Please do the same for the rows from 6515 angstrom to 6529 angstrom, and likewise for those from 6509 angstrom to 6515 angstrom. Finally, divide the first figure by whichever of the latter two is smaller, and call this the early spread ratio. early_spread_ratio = 0.8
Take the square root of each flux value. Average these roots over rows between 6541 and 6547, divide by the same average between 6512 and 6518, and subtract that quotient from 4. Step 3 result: 2.92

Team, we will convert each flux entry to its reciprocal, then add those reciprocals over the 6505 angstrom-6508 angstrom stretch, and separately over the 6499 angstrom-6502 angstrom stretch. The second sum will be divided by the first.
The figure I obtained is 1.05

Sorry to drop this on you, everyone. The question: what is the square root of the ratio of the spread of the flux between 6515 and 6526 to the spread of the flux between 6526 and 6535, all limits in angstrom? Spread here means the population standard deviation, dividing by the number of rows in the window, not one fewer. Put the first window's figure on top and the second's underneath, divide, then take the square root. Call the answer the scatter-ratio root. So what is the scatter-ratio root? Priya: 0.89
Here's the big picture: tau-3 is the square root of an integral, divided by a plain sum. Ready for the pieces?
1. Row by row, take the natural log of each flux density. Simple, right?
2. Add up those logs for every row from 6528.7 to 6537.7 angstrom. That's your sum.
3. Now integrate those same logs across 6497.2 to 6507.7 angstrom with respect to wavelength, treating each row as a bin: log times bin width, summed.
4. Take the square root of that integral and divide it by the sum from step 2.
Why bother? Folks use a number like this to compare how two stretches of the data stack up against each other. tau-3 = 0.374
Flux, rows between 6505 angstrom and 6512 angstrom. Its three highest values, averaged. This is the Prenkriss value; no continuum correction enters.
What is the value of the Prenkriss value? 7.32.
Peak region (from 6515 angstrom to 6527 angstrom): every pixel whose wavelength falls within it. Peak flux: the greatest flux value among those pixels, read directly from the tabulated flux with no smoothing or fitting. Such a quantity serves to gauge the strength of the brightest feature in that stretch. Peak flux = 7.402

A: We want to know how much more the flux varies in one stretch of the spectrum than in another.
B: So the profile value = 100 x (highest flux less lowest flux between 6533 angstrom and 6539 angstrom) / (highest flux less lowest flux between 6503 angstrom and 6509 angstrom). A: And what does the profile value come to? 147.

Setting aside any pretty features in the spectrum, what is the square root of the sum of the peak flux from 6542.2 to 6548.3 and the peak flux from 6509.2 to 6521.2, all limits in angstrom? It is 3.94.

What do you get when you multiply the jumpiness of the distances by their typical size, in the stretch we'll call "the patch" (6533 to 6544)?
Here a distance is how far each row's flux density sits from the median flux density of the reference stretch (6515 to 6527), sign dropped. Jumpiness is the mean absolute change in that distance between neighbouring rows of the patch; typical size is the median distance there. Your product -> 0.37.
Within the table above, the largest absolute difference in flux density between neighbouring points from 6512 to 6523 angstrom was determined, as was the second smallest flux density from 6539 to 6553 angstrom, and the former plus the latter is 7.5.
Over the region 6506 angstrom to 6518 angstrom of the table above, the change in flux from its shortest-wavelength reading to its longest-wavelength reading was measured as -0.3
